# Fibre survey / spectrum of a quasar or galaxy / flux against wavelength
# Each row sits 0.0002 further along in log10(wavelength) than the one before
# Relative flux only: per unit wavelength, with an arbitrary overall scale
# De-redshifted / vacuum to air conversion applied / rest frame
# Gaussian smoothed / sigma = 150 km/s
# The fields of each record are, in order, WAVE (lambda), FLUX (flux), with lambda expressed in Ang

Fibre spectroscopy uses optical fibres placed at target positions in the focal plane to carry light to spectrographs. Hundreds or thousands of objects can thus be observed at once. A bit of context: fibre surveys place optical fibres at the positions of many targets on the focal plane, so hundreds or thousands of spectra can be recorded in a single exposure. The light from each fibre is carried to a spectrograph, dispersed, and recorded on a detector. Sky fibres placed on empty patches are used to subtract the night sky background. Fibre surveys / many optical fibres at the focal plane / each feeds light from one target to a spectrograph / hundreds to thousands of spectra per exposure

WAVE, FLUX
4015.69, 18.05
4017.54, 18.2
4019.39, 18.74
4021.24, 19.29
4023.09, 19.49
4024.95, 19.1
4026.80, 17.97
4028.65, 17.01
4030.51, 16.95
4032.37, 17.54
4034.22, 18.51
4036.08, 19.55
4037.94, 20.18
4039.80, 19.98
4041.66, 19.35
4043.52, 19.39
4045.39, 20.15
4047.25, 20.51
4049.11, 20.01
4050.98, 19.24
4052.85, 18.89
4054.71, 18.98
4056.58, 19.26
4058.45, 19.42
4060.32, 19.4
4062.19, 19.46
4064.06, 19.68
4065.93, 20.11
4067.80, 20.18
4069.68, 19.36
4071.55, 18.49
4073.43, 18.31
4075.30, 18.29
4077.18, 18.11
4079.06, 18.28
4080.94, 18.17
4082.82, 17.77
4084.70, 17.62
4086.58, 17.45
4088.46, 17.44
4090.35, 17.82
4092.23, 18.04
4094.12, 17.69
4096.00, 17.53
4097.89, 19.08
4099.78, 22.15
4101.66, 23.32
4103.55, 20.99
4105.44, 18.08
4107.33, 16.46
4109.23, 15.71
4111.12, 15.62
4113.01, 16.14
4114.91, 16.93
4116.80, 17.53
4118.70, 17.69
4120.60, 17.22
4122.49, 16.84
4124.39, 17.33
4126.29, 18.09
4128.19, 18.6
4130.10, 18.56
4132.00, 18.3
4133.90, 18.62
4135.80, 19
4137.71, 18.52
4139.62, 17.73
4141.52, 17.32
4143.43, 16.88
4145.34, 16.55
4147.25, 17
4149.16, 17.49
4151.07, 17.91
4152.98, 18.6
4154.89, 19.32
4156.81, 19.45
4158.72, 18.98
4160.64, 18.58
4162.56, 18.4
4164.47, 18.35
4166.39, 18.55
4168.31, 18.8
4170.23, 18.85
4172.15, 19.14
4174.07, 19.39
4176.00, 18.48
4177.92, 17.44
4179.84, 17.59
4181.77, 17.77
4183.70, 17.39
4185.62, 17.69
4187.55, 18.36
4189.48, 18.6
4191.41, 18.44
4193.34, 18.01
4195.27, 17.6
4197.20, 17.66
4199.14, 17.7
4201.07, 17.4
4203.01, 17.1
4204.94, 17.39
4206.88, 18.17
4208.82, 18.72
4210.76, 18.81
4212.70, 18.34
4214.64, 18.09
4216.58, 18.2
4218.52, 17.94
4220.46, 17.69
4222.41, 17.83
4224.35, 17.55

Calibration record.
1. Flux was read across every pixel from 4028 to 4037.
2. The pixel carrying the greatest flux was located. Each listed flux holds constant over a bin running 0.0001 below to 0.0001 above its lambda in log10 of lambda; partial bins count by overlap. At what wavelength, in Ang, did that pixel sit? 4036.08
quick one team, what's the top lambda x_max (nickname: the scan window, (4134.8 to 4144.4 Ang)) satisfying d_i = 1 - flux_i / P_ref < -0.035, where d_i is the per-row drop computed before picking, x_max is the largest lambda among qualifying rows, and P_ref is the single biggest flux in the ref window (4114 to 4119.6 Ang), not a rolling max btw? 4137.71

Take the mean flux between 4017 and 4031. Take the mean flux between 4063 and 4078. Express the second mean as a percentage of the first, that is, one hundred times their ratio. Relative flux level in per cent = 104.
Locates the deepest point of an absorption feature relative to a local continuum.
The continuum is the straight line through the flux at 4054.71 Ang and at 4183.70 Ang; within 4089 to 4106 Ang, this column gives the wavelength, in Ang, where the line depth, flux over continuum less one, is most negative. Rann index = 4096.00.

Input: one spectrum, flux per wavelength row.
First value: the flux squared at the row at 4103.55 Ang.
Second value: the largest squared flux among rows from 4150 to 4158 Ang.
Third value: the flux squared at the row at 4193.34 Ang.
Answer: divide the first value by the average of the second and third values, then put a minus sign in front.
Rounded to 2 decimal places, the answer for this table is -1.25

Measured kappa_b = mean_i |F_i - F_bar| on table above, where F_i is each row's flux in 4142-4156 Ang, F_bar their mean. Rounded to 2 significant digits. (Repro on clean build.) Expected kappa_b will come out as 0.80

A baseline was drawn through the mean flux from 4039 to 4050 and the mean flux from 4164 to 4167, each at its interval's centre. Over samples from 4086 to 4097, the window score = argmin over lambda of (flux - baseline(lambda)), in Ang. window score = 4086.58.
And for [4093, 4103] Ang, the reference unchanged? 4096.00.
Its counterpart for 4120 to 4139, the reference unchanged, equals 4122.49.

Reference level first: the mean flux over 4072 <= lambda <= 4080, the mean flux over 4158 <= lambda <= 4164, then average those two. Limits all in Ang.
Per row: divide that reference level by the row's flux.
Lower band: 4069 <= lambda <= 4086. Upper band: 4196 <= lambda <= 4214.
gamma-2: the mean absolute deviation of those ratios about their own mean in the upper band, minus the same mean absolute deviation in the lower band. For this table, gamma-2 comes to 0.013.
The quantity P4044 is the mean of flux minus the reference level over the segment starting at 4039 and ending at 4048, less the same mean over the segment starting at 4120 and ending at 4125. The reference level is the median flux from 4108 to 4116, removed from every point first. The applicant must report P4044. 2.75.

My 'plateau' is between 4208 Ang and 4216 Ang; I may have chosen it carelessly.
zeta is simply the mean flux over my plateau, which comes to 18.5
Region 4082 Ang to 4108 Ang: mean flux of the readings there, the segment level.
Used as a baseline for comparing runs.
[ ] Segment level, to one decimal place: 18.7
